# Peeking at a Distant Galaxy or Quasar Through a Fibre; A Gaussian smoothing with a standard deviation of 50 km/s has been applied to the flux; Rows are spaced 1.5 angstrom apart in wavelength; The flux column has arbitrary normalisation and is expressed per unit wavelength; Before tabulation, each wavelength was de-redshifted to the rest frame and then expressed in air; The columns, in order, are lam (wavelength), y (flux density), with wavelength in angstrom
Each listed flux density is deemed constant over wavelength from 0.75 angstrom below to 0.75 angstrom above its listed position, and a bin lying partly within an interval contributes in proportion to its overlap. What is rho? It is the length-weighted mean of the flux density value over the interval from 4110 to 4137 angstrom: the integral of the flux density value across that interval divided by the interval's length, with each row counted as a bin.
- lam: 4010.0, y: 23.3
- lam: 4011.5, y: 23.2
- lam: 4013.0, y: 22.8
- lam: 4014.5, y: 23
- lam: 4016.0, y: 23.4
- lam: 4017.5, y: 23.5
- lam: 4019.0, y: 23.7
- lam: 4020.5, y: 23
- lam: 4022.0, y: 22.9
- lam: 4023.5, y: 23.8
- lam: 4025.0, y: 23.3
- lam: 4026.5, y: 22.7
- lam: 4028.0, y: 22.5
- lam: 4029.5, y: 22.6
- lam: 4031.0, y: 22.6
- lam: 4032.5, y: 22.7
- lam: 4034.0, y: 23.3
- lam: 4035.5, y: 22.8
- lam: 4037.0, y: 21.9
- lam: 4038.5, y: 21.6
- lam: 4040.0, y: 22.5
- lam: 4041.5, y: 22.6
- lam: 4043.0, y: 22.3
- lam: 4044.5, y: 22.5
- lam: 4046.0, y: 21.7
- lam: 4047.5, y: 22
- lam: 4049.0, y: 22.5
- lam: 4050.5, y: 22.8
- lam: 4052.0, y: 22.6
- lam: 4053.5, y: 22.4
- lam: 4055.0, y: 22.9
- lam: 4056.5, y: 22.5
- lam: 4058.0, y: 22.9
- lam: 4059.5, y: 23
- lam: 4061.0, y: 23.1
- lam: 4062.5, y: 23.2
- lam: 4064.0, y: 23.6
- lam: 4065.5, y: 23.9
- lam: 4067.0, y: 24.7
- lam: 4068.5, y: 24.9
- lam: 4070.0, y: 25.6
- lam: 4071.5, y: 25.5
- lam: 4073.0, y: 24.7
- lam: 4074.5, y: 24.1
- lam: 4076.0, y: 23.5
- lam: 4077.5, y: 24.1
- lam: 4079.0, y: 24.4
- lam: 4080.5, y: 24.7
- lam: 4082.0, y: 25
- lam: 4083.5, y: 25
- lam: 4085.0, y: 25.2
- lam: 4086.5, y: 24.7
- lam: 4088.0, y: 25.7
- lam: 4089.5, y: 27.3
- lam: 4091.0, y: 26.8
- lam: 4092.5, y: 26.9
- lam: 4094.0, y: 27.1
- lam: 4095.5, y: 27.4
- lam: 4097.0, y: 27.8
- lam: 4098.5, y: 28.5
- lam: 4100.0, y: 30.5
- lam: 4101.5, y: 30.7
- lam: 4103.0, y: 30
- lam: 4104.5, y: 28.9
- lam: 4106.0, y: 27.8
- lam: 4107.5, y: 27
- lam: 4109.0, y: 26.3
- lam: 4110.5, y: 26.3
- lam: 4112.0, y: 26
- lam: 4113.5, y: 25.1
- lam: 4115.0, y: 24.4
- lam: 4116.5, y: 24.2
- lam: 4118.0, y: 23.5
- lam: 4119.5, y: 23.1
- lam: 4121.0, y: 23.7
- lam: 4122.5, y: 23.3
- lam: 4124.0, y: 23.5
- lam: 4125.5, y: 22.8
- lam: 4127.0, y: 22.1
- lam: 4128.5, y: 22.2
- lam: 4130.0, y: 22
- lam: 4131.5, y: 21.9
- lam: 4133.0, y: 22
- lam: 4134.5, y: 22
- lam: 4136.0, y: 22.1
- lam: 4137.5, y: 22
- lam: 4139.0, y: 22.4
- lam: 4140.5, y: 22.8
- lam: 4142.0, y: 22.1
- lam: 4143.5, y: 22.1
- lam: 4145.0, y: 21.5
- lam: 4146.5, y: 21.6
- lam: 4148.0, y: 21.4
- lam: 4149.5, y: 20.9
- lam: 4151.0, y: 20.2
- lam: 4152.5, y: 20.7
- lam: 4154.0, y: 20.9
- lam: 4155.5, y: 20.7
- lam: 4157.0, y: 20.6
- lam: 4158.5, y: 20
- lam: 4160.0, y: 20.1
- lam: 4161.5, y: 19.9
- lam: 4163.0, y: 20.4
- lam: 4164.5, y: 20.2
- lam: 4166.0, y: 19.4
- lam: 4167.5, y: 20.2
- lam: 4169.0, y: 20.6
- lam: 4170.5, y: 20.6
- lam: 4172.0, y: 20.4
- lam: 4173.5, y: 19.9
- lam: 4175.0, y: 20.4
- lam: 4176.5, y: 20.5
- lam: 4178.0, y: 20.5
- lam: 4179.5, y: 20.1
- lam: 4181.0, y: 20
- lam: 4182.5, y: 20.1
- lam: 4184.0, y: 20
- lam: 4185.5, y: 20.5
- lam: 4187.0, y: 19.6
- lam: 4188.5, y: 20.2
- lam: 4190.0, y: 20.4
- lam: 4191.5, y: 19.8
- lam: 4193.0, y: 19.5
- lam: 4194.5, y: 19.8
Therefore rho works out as 23.3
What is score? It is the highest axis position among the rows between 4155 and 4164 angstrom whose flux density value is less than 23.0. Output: 4163.0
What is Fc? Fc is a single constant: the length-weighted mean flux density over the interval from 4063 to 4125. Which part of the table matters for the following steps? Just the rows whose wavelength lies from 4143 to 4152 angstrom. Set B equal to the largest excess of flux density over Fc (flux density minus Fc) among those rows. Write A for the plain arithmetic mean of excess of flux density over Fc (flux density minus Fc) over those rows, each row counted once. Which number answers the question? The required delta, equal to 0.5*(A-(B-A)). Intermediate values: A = -4.4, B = -4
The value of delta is -2.6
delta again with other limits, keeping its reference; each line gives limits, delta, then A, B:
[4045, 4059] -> -1.8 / -3.2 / -3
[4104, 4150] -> -3.9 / -2.3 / 3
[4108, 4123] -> -1.4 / -1.1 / 1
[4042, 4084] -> -2.1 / -2.1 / 0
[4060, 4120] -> -2.4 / 0.1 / 5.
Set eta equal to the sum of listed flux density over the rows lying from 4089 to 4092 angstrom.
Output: 54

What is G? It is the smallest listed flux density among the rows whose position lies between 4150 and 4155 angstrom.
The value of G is 20.2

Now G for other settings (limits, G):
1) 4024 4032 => 22.5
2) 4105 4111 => 26.3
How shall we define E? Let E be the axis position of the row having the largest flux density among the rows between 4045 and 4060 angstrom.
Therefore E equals 4059.5 angstrom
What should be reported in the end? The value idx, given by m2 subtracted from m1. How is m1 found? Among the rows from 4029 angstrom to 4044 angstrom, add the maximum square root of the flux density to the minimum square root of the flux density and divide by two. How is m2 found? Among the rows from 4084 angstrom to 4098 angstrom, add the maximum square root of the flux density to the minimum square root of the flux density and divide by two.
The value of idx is -0.38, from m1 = 4.74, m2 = 5.12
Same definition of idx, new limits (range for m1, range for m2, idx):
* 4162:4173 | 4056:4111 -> -0.67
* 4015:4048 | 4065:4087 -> -0.19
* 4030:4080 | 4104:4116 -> -0.30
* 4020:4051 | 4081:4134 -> -0.35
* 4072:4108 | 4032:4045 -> 0.46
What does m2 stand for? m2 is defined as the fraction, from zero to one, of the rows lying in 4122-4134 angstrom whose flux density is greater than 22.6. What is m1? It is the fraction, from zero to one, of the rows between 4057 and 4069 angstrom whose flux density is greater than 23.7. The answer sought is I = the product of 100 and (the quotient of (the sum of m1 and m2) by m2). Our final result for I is 200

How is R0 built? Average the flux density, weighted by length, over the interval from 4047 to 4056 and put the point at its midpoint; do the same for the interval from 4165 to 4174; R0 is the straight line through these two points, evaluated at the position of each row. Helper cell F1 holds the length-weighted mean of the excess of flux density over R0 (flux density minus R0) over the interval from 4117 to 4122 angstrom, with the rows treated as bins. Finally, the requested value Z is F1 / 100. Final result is 0.023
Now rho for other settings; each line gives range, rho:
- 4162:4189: 20.2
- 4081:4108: 27.3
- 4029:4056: 22.5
